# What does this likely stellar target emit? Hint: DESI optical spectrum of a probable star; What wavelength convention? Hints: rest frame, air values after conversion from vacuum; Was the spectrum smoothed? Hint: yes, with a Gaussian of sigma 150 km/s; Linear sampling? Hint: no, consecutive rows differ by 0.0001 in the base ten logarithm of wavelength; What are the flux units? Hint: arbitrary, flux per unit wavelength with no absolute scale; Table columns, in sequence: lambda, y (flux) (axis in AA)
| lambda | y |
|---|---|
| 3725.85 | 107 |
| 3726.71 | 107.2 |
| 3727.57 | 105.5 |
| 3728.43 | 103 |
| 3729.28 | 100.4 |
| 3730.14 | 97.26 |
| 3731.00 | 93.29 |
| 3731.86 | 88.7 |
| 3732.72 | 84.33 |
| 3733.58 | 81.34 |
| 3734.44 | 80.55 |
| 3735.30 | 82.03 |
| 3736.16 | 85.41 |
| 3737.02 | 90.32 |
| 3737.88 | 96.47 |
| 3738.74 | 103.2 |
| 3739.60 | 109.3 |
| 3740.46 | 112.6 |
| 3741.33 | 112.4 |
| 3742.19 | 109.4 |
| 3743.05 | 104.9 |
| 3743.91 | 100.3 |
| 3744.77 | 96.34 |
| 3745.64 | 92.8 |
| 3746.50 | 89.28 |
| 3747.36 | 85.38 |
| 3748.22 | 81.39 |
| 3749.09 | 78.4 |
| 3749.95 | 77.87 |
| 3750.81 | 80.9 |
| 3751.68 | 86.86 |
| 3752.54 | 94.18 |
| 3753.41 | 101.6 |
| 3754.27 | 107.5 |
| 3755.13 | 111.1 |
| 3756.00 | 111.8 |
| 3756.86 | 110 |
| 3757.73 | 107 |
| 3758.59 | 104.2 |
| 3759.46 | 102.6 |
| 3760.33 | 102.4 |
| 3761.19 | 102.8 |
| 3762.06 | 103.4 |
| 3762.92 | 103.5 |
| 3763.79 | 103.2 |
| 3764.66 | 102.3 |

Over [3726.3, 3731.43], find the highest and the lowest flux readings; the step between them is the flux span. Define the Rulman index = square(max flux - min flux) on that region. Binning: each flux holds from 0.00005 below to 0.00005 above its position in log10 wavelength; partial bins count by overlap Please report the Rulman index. 193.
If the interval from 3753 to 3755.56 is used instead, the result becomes 90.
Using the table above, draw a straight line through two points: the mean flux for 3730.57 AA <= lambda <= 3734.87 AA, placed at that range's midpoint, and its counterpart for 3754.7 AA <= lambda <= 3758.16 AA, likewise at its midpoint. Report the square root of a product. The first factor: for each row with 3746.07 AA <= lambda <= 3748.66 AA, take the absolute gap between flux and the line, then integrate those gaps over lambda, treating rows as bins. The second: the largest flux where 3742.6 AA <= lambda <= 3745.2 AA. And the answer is 64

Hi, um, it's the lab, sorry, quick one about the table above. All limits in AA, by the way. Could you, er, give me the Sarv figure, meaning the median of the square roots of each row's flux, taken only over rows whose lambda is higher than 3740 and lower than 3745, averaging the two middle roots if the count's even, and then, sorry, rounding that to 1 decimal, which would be 10.4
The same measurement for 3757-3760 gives 10.2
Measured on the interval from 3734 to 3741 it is 9.7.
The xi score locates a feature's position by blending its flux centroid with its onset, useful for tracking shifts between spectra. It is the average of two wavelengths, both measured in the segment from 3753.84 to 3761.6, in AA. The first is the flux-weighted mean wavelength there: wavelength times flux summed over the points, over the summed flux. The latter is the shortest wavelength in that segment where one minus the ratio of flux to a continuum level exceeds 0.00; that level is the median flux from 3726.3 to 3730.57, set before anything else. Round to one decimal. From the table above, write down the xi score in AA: 3758.6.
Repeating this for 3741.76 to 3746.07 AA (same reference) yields 3743.9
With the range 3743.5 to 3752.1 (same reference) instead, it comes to 3745.8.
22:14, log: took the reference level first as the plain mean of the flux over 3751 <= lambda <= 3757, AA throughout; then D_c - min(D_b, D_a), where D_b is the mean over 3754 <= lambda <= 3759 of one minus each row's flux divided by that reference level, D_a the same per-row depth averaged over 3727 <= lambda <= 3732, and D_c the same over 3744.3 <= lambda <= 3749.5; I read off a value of 0.21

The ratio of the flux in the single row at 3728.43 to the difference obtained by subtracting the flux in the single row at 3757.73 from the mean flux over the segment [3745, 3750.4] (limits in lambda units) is -5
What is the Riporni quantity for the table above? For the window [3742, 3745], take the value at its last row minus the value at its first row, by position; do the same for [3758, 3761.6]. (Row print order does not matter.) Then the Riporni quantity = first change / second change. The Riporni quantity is 9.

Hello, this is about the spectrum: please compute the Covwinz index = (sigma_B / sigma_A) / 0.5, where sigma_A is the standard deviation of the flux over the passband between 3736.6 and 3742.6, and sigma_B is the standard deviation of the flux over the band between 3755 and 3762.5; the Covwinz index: 0.9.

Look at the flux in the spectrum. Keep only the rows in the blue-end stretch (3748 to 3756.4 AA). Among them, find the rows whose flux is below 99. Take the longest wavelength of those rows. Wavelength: 3752.54 AA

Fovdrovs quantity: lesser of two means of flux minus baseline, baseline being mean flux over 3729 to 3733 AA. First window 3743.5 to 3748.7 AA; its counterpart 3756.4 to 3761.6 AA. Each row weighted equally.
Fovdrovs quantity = -2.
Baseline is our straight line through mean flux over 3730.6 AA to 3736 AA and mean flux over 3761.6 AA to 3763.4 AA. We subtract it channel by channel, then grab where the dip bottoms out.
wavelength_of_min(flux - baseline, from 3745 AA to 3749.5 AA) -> 3749.09 AA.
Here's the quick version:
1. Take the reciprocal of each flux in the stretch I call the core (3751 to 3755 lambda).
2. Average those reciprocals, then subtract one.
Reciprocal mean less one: -0.990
